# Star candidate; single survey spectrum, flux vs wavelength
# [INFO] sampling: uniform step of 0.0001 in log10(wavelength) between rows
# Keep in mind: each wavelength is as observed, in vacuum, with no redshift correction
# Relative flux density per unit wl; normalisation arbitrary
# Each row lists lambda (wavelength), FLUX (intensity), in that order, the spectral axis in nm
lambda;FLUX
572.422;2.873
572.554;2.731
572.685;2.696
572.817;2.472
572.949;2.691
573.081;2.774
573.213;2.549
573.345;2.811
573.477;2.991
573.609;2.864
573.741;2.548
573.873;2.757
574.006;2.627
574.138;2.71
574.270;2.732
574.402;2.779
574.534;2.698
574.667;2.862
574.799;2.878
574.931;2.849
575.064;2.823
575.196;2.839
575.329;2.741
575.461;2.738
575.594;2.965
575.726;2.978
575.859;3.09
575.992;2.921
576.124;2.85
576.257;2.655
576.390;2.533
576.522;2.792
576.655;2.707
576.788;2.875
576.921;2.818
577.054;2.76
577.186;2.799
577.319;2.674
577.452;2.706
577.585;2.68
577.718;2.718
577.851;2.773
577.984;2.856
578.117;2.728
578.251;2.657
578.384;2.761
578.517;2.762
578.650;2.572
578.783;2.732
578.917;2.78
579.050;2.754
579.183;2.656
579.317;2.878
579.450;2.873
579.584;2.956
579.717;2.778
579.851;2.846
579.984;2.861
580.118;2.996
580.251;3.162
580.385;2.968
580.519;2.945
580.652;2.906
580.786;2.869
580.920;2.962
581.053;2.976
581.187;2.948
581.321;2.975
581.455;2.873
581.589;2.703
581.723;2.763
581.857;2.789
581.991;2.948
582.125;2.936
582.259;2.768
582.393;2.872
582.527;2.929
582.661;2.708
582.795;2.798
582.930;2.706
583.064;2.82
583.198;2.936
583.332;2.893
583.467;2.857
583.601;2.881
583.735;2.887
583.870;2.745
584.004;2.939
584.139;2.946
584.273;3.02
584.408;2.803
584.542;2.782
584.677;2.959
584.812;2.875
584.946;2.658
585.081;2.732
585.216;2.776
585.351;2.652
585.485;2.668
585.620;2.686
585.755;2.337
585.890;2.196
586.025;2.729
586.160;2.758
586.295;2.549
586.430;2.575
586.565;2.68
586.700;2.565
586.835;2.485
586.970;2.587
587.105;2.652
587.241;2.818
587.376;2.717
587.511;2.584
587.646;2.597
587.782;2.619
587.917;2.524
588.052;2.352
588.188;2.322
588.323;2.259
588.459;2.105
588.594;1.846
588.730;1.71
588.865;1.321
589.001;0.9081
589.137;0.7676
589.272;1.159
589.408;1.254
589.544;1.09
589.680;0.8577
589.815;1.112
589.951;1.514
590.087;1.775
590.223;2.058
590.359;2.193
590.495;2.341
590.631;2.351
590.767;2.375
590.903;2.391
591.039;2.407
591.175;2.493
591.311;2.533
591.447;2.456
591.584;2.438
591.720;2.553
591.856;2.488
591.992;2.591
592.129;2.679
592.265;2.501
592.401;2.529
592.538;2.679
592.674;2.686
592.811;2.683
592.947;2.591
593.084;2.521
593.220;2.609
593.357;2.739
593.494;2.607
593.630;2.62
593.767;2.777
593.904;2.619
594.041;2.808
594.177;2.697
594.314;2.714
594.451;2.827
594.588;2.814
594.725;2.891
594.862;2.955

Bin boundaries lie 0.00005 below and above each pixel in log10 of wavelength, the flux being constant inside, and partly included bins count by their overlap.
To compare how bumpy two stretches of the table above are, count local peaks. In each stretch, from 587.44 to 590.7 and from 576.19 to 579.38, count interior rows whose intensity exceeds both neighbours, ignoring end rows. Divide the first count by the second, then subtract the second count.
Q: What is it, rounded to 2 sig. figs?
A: -6.7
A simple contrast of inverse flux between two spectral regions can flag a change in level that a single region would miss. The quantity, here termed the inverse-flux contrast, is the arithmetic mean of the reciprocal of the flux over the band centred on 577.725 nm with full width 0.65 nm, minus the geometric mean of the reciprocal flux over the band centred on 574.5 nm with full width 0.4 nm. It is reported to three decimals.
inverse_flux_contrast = 0.004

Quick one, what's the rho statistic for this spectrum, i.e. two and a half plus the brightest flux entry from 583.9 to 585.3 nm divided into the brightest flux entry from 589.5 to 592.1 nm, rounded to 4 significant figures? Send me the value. 3.358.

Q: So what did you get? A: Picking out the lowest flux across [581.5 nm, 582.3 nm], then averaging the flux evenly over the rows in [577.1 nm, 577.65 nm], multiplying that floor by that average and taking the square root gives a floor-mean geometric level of 2.71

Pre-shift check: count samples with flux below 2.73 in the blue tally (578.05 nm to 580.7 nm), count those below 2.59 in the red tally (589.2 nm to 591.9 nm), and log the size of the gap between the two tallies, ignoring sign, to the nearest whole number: 16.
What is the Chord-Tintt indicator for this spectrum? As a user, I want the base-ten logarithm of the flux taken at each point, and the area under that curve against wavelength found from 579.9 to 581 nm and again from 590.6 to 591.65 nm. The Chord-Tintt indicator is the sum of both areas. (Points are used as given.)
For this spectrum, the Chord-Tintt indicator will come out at 0.92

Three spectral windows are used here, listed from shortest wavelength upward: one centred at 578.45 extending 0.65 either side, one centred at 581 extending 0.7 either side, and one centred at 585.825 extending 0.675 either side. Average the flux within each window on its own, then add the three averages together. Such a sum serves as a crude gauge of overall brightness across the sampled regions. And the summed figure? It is 8.24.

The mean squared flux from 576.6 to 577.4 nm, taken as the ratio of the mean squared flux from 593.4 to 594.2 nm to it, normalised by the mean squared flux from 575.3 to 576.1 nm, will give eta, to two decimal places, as 0.11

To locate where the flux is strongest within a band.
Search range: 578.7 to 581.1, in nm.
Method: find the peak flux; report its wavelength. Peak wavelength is 580.251 nm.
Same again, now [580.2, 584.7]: 580.251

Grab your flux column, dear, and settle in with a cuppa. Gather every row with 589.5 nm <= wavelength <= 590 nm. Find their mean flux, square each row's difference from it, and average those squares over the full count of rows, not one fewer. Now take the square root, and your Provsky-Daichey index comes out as 0.236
